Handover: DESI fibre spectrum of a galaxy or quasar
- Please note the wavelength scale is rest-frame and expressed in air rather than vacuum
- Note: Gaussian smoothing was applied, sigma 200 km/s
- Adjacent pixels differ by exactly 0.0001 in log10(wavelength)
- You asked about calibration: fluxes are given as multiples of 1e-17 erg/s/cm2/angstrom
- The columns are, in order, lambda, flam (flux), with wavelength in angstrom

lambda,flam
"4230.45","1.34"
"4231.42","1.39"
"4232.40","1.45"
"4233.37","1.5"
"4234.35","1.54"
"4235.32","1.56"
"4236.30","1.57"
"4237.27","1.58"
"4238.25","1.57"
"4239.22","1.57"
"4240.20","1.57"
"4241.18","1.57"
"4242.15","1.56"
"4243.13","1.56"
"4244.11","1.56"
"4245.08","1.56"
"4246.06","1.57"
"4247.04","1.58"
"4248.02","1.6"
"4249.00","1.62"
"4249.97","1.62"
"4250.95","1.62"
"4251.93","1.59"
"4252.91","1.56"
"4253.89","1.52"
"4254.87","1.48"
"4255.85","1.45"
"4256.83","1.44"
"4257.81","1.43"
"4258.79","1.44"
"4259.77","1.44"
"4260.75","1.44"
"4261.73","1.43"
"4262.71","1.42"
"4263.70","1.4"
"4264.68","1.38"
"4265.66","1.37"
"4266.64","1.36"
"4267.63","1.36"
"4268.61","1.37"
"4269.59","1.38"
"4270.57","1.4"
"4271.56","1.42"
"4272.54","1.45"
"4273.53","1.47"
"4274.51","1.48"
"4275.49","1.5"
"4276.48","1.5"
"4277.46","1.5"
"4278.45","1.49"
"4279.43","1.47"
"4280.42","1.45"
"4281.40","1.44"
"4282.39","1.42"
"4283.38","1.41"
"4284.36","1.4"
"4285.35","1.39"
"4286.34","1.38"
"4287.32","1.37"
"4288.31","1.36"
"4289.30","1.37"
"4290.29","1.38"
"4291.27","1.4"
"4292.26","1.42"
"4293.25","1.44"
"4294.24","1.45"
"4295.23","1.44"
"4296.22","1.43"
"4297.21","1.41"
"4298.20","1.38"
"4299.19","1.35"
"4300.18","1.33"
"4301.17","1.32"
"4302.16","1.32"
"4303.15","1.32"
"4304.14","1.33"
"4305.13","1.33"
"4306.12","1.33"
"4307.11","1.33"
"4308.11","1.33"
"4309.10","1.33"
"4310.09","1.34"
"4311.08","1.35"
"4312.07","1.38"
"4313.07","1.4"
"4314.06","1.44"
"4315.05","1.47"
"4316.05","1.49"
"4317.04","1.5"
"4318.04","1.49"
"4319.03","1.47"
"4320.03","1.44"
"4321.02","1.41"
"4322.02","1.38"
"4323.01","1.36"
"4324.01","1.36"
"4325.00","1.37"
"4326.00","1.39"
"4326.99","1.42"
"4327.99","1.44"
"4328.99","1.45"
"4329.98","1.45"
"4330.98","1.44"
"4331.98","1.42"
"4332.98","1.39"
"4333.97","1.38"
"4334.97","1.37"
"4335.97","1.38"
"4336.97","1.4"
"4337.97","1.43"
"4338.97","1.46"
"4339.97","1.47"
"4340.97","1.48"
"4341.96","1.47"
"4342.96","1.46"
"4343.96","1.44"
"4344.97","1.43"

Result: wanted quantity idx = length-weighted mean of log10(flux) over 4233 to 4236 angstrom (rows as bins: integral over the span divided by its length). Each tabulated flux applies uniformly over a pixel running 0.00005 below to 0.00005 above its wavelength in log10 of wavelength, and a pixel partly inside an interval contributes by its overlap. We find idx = 0.19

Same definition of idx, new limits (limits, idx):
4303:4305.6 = 0.12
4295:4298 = 0.15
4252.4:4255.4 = 0.18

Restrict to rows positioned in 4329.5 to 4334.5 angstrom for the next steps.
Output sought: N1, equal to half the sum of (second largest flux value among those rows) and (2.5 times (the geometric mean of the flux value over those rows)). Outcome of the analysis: 2.49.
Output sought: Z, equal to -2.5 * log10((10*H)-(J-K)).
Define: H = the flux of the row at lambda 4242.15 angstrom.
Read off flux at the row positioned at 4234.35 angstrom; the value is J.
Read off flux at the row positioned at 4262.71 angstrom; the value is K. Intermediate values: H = 1.56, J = 1.54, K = 1.42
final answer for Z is -2.97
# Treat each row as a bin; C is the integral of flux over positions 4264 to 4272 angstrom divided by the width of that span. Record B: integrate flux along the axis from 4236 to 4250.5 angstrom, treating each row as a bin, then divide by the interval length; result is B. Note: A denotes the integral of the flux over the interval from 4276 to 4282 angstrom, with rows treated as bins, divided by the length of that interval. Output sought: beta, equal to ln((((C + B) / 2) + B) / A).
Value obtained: 0.729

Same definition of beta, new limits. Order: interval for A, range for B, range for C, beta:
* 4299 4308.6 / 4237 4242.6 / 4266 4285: 0.839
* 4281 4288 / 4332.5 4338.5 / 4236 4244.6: 0.719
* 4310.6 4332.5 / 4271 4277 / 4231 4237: 0.731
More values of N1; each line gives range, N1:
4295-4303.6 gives 2.42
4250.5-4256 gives 2.71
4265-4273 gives 2.45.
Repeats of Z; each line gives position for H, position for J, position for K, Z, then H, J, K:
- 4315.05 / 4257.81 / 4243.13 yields -2.93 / 1.47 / 1.43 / 1.56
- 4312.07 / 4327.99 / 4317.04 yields -2.85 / 1.38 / 1.44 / 1.5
